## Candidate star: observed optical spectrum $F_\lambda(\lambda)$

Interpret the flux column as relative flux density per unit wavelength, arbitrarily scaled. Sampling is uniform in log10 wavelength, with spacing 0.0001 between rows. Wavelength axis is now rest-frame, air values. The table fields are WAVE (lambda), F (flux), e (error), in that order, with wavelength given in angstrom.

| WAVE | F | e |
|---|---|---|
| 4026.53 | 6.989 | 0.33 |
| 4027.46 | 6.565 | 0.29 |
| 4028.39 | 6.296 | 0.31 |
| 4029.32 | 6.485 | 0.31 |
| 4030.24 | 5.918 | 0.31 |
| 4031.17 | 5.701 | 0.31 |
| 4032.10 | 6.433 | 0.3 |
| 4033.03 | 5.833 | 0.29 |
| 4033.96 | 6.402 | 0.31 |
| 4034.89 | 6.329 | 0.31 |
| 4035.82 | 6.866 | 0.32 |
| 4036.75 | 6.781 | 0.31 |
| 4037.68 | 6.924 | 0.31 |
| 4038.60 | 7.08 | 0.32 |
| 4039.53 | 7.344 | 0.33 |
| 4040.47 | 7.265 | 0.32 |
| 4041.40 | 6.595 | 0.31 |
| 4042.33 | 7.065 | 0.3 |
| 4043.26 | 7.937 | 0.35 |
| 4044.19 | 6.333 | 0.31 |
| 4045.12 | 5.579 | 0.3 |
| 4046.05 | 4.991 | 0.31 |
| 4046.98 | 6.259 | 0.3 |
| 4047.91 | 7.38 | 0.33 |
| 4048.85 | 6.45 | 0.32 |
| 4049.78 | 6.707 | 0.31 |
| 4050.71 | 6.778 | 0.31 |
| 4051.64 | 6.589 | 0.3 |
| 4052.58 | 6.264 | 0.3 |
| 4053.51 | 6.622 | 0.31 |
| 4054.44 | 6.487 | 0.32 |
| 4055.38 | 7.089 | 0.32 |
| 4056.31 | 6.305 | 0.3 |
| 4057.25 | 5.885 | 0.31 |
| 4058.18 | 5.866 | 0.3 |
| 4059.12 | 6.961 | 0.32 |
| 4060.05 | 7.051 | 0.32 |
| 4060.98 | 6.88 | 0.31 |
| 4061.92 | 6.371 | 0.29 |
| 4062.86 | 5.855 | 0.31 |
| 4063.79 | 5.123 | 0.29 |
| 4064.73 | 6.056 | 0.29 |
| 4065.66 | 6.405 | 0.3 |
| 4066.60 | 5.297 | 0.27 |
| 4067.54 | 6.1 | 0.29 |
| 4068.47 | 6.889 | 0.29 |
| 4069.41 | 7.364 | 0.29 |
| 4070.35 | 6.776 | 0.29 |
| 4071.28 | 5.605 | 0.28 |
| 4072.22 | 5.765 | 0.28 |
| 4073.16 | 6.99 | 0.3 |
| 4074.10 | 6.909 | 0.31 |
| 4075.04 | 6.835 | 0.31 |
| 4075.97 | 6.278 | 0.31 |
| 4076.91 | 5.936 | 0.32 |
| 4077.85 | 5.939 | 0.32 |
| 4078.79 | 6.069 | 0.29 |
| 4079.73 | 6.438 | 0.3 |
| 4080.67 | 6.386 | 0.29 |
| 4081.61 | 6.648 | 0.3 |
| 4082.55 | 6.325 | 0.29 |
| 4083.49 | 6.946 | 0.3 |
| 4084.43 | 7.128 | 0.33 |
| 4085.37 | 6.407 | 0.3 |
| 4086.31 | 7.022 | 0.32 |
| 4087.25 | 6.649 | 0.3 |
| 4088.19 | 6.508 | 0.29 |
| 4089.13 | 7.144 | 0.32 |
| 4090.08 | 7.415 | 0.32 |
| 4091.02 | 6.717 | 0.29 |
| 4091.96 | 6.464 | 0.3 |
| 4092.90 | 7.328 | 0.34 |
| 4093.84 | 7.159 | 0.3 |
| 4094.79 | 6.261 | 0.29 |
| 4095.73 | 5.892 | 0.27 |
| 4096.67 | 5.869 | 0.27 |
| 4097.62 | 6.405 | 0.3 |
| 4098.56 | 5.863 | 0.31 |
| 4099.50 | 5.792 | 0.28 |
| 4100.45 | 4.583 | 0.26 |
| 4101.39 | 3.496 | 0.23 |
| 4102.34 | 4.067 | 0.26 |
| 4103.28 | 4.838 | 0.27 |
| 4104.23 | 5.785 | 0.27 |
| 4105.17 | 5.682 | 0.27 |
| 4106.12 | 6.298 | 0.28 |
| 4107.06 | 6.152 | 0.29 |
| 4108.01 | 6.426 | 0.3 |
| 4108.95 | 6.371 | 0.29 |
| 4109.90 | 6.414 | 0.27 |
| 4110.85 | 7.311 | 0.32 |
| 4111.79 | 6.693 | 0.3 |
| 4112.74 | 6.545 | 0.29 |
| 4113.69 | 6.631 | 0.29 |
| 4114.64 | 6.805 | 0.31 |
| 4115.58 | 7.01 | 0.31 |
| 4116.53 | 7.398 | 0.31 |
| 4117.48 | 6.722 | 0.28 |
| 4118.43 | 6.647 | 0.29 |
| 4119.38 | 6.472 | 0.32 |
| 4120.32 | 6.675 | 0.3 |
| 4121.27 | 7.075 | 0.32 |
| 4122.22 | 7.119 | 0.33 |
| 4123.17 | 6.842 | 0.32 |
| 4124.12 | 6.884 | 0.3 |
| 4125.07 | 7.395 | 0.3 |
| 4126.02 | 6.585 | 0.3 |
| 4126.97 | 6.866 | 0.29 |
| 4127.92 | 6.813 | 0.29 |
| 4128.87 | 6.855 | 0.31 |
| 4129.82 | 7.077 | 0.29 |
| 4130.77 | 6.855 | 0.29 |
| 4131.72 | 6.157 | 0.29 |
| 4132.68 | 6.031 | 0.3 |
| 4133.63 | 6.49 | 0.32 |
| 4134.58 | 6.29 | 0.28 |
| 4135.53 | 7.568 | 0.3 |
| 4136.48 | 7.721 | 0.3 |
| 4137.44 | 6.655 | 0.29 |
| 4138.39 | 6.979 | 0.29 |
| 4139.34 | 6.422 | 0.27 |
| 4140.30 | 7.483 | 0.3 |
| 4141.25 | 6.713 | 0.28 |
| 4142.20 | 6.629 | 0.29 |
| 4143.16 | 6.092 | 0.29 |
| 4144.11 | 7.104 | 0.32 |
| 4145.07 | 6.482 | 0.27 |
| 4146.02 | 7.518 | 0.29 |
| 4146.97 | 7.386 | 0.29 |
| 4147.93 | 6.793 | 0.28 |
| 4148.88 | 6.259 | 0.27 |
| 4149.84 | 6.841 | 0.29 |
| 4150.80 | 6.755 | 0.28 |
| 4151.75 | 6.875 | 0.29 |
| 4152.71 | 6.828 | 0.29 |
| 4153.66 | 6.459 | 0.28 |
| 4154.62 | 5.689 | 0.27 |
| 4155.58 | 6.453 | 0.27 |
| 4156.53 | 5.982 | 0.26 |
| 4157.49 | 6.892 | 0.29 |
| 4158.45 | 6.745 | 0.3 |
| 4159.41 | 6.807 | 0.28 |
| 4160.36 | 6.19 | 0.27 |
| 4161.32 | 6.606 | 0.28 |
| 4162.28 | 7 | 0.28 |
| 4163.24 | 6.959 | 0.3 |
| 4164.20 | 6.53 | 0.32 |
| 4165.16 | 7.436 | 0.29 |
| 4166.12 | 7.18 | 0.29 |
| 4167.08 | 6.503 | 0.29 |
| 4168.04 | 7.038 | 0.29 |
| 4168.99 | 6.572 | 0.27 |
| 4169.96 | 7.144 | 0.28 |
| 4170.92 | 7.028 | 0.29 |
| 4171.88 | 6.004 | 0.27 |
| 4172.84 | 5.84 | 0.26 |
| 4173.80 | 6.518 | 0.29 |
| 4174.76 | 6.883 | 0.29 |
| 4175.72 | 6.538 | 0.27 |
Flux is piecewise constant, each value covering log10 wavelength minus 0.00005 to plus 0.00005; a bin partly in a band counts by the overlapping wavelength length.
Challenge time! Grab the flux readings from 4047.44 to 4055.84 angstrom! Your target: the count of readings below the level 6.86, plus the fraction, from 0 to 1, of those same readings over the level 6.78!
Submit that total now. 7.2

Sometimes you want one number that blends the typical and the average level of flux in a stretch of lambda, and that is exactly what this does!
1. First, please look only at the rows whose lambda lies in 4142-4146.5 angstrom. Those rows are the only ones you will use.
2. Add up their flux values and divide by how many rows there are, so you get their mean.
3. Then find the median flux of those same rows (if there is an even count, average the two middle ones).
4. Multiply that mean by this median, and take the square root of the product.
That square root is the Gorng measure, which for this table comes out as 6.70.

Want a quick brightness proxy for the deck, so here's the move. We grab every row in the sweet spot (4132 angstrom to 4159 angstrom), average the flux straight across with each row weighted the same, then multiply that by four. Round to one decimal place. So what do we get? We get 26.9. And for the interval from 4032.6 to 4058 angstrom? 26.4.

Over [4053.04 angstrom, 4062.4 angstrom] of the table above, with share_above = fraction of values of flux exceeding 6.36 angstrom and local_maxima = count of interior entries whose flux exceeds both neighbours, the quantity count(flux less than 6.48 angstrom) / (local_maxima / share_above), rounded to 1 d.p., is 1.4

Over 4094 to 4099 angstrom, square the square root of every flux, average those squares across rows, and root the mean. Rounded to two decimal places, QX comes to 2.46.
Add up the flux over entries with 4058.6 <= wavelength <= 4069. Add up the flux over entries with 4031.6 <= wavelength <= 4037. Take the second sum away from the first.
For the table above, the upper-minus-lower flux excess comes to 30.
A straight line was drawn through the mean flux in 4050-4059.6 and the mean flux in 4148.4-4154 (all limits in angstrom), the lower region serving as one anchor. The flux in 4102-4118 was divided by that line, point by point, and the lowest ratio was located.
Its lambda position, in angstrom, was 4102.34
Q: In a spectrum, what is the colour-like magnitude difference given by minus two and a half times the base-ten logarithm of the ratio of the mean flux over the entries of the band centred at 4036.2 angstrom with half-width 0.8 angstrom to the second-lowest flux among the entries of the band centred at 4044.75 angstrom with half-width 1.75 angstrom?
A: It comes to -0.22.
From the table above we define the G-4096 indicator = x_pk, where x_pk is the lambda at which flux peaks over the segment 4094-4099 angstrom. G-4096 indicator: 4097.62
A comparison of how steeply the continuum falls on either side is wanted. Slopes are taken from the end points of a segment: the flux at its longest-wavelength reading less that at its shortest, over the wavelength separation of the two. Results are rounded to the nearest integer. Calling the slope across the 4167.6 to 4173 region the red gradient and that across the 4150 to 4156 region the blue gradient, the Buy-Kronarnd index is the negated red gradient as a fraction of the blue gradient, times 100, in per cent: -395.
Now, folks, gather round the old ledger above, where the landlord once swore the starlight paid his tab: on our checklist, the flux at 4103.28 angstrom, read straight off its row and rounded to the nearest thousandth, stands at 4.838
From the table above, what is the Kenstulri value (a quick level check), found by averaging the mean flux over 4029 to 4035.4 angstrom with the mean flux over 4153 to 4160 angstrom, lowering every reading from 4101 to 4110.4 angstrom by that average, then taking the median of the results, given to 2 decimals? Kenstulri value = -0.33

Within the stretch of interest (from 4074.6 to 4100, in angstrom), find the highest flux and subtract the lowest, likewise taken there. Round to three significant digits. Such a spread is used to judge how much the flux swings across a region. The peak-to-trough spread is 1.62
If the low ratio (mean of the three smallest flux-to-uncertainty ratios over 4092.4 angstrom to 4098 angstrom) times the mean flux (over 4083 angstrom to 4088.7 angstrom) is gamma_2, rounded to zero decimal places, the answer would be 146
